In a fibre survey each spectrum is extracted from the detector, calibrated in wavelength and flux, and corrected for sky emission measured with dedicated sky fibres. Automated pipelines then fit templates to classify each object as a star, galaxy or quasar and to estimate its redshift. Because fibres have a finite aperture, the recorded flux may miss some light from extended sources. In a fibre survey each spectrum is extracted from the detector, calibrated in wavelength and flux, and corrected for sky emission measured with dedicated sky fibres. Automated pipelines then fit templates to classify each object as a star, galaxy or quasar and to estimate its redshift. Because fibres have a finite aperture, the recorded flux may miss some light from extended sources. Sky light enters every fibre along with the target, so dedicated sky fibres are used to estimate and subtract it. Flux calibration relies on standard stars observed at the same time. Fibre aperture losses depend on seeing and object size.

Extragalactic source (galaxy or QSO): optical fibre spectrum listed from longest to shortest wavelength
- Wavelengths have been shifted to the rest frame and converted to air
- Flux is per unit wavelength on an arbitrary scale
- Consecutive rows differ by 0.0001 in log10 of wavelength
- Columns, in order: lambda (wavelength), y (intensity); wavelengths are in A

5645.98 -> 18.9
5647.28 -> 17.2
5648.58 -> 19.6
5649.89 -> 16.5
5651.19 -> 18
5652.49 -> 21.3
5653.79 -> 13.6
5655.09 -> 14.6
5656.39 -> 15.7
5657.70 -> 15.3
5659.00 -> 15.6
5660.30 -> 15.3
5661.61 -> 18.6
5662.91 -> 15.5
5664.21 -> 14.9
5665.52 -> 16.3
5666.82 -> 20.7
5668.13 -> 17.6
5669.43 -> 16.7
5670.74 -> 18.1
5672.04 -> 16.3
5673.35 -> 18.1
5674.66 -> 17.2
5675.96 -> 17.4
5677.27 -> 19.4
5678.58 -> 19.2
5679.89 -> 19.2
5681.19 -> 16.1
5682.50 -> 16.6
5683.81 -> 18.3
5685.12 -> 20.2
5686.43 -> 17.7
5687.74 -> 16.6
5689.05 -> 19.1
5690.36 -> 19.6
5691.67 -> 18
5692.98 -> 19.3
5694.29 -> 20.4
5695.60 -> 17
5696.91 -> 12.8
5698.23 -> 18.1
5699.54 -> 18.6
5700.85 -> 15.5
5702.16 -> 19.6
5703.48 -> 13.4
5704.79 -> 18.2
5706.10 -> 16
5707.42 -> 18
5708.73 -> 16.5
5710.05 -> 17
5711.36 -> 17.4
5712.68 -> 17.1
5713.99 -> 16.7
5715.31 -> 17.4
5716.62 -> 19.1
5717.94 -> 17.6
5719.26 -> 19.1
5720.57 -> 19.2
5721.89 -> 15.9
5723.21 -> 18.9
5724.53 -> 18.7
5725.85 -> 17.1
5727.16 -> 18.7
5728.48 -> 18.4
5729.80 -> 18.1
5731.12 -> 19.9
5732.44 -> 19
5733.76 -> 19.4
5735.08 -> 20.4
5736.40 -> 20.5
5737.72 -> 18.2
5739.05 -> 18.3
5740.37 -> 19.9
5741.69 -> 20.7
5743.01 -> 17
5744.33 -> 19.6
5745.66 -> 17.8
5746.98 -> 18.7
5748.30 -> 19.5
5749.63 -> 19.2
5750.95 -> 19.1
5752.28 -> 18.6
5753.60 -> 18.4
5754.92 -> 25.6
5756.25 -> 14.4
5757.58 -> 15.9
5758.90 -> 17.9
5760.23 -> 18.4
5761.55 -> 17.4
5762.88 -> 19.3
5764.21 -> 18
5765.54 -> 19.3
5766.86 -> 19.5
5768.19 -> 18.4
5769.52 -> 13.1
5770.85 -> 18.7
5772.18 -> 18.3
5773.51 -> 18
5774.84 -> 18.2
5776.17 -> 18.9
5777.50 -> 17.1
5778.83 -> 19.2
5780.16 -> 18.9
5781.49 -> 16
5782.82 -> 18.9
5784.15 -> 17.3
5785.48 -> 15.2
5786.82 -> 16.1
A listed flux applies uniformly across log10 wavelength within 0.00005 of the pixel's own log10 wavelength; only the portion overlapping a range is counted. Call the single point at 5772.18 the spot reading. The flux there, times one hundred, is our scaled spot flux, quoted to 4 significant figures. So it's 1830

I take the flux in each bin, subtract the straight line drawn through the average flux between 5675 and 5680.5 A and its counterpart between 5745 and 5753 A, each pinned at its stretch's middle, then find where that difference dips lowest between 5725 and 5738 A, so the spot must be 5725.85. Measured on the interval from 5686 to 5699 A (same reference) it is 5696.91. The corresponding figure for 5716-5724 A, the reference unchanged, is 5721.89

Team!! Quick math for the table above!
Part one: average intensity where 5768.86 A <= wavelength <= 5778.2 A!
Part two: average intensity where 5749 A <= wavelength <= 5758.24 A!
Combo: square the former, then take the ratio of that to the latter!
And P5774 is 16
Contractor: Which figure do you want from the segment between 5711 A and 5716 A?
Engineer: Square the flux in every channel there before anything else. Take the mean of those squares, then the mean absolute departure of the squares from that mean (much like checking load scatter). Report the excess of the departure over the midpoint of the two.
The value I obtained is -143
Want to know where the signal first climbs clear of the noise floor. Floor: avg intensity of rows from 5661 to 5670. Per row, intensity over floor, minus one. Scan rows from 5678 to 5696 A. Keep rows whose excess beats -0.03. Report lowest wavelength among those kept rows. 5678.58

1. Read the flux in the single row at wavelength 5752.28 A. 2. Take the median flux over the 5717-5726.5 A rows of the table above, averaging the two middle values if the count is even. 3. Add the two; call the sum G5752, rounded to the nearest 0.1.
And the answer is 37.3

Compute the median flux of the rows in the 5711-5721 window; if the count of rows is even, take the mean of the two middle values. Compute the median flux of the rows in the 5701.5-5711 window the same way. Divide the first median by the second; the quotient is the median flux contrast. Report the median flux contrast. 1.03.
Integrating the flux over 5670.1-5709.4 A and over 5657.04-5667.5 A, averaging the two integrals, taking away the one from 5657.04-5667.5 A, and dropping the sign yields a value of 261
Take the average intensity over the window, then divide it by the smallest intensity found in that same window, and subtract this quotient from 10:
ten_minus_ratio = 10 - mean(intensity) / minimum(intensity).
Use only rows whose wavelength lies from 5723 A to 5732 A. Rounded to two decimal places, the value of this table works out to 8.92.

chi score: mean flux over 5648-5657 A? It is 17.0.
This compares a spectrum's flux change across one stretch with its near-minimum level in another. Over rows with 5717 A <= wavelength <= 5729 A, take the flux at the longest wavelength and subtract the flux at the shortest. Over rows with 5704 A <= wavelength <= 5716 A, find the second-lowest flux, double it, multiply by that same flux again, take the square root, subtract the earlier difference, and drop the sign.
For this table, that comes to 22.5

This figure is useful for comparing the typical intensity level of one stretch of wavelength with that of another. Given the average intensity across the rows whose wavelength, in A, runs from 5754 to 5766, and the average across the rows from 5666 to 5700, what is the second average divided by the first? 0.98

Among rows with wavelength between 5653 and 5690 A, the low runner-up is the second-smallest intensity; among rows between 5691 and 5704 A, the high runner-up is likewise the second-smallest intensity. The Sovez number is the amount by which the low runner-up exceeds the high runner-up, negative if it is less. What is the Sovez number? 1.2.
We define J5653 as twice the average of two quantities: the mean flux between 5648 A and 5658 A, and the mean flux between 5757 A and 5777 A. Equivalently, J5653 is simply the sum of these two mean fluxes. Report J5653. 34.8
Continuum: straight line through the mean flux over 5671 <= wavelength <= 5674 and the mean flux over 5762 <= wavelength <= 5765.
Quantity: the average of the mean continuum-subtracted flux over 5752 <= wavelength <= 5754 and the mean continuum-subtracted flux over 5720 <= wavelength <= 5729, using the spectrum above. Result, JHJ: 0.1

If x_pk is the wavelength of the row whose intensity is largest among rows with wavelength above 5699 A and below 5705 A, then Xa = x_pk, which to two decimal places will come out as 5702.16 A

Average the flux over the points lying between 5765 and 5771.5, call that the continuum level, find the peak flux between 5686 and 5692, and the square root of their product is 18.7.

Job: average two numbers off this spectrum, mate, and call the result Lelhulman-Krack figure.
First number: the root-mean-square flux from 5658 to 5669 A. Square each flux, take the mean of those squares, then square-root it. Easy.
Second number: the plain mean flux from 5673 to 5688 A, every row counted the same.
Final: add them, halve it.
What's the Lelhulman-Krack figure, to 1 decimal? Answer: 17.5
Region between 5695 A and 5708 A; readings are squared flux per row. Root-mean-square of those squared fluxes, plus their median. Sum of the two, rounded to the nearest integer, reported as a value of 599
